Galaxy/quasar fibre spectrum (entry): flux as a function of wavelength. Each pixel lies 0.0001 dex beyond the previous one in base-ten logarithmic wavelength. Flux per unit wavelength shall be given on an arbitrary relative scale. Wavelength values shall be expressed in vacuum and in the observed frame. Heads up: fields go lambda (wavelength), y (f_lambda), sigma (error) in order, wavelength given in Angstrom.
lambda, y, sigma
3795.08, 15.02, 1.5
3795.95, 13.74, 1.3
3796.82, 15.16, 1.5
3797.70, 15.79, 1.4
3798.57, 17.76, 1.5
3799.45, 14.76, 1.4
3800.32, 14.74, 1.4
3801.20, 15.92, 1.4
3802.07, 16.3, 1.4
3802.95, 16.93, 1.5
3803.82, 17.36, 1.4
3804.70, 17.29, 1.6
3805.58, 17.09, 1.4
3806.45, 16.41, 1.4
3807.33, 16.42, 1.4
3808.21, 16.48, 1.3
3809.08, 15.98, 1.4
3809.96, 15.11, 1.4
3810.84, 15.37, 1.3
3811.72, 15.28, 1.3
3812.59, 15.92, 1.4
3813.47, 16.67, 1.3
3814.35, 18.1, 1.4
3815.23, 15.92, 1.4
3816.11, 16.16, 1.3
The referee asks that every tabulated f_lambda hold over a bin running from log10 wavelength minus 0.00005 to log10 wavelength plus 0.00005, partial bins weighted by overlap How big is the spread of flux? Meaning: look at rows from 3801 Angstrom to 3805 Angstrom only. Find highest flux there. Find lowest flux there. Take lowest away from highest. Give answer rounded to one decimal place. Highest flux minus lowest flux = 1.4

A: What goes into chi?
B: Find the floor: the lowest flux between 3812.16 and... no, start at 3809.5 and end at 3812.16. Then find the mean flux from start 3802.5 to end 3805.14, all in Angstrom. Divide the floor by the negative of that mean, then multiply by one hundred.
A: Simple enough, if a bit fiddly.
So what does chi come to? -88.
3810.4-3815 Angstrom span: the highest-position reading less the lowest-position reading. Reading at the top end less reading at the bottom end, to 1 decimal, 2.7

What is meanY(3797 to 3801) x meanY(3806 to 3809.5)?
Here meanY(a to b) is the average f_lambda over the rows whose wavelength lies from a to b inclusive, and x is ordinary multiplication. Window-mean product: 257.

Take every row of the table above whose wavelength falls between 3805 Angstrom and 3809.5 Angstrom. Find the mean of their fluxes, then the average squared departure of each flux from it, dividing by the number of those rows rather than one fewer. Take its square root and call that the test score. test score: 0.36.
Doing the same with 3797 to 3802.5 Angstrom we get 1.02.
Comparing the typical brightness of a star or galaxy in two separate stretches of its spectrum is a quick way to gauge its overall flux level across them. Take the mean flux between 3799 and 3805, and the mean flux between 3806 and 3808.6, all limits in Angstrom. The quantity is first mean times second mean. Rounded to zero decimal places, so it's 266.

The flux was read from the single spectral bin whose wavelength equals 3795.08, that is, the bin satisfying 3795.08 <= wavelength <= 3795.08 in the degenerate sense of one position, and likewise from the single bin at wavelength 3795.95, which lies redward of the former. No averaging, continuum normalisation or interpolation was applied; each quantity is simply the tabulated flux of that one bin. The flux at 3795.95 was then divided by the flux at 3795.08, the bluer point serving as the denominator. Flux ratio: 0.91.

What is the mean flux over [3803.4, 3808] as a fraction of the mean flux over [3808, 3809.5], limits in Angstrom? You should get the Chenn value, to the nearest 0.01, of 1.04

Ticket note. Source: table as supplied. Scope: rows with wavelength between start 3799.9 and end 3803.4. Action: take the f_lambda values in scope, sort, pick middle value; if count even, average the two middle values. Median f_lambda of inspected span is 16.1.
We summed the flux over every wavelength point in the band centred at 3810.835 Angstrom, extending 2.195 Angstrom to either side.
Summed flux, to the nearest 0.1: 77.7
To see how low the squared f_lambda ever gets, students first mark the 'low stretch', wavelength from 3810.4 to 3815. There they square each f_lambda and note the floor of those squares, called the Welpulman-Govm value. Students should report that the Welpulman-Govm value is 233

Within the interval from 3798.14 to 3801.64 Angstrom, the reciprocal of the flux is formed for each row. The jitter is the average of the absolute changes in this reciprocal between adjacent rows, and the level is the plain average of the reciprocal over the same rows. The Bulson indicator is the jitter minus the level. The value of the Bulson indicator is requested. -0.0582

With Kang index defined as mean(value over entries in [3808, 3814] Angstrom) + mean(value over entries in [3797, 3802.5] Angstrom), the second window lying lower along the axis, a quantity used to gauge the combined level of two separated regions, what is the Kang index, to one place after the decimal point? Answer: 31.7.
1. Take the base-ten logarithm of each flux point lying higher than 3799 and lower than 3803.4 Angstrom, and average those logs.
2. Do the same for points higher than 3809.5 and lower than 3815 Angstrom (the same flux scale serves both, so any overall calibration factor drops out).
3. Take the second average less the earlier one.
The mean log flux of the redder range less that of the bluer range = 0.01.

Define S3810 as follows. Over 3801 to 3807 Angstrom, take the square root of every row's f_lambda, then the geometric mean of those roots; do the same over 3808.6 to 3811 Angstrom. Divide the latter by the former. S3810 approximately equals 0.961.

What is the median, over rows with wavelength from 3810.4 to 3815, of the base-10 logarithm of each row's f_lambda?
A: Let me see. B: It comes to 1.20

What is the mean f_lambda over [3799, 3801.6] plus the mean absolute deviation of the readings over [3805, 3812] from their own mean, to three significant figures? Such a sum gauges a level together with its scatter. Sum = 15.7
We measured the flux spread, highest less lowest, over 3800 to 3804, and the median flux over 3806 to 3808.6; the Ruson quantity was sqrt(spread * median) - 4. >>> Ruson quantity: 2.6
